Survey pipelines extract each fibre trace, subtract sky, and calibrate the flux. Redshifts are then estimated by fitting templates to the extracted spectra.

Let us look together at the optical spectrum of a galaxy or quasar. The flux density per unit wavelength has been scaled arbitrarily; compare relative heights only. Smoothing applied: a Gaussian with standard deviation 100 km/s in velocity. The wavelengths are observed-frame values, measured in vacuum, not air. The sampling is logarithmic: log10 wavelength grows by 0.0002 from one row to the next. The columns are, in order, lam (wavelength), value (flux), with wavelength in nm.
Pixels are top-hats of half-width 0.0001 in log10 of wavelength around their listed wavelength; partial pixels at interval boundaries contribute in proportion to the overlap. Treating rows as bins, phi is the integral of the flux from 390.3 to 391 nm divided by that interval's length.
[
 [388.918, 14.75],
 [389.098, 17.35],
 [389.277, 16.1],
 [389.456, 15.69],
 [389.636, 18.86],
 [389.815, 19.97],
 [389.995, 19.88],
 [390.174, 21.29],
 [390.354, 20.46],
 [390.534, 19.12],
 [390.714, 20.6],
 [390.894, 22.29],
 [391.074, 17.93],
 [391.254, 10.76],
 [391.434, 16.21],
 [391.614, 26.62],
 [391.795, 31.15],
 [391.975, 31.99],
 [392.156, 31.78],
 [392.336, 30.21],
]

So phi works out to 21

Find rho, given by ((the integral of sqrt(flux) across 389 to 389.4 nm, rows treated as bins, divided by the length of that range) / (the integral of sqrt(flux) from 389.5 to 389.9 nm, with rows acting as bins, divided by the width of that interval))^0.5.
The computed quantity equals 0.97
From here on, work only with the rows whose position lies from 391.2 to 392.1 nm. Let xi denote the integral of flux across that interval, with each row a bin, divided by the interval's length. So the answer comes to 24.2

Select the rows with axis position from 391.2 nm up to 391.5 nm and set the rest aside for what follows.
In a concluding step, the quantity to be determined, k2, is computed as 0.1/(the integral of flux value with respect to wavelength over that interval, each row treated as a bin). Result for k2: 0.025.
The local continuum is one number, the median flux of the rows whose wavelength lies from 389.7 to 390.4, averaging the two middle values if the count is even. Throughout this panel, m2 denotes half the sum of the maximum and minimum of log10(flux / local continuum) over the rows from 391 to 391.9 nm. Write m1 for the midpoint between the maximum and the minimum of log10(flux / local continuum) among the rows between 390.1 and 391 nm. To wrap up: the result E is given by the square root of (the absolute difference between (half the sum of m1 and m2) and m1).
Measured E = 0.161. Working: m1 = 0.01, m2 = -0.043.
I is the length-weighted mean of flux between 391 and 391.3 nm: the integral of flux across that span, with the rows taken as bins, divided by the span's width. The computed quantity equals 15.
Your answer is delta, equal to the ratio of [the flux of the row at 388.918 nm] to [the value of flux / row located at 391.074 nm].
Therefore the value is 0.82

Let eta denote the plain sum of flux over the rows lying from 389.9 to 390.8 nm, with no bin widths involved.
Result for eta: 101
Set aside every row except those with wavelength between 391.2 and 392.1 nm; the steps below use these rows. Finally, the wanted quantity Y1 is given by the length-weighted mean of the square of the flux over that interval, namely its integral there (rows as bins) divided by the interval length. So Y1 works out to 651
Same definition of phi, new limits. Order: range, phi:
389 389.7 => 17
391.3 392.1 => 26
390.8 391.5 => 17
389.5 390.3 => 20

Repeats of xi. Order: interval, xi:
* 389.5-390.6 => 19.8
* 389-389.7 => 16.9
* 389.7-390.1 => 19.9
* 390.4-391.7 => 19.1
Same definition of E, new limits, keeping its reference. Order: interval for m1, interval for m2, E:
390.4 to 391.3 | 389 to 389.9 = 0.170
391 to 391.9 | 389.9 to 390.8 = 0.145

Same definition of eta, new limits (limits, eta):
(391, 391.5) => 45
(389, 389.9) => 88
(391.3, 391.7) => 43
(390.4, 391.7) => 134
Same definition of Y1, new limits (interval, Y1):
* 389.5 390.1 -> 375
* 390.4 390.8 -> 397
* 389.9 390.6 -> 409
